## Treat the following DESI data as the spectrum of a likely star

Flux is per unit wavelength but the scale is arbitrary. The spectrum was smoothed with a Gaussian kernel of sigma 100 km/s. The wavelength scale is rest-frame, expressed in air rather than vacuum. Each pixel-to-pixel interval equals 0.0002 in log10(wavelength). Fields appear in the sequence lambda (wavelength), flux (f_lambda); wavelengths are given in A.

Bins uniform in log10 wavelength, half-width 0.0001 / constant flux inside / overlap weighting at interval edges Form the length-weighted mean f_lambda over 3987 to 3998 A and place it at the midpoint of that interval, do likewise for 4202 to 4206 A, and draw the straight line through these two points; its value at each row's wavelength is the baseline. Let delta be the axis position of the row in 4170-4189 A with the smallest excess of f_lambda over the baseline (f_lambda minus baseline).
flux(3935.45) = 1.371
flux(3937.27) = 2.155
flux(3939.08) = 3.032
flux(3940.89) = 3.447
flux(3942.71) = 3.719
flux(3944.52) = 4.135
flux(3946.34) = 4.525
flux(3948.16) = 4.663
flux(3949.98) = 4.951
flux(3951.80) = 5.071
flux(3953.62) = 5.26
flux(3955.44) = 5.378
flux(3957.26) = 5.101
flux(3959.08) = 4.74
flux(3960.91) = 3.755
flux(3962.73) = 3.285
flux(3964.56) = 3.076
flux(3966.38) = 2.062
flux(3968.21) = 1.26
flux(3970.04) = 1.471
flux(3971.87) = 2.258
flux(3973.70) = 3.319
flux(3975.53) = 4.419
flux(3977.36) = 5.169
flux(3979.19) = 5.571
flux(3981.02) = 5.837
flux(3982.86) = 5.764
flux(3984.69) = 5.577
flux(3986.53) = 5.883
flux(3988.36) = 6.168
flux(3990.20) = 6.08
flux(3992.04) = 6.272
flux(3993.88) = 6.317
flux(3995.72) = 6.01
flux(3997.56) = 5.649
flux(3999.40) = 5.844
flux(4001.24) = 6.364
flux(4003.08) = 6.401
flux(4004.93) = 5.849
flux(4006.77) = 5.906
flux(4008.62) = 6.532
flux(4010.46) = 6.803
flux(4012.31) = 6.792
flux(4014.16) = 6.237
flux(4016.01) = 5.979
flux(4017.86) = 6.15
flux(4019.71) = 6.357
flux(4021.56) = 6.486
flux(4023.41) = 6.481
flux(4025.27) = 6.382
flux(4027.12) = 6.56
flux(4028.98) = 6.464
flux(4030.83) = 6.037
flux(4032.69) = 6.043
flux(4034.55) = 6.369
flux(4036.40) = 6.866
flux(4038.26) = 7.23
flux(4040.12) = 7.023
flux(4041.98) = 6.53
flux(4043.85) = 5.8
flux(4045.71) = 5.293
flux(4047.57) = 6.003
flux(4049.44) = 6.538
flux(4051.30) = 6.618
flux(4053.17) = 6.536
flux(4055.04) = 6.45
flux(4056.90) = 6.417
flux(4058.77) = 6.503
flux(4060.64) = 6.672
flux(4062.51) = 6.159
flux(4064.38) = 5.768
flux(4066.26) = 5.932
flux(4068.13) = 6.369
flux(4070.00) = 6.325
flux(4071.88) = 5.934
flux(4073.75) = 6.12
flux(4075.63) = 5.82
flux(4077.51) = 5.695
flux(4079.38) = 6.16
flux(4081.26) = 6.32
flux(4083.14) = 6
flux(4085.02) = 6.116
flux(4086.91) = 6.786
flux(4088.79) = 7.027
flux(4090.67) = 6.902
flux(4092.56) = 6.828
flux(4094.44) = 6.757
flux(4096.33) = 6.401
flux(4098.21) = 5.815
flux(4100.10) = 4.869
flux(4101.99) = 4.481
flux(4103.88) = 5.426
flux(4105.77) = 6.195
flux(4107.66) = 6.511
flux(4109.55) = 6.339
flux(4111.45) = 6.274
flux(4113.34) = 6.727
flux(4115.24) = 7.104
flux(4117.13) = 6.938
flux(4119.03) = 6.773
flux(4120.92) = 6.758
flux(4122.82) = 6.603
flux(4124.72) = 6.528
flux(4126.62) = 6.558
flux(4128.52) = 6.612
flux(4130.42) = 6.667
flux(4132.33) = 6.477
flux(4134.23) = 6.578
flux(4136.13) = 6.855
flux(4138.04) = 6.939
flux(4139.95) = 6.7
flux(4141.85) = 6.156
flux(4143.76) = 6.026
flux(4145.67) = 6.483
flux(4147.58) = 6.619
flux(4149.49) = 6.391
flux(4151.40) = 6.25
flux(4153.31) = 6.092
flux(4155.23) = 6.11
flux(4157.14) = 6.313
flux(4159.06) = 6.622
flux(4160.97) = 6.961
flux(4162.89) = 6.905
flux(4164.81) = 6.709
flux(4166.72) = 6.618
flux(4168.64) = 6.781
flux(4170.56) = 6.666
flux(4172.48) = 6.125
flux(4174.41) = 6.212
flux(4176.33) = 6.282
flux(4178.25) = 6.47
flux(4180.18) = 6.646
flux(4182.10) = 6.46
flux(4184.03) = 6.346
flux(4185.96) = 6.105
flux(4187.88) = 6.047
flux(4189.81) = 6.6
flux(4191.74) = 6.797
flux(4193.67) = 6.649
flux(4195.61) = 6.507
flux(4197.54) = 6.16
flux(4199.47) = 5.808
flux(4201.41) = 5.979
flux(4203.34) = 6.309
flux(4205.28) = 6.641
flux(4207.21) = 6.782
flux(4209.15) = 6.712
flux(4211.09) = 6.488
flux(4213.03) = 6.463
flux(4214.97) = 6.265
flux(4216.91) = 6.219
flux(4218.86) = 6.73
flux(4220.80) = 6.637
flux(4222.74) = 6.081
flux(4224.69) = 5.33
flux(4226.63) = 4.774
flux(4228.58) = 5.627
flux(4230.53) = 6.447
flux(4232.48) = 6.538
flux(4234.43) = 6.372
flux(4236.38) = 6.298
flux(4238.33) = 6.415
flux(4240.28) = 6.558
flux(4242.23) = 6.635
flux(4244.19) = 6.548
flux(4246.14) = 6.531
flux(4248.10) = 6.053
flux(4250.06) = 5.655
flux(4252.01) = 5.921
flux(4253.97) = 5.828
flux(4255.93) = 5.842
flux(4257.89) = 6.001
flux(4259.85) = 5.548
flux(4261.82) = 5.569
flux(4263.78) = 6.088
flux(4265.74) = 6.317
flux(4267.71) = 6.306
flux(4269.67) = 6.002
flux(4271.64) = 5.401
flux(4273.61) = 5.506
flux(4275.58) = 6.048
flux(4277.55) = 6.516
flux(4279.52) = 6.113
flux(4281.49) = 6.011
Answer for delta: 4187.88 A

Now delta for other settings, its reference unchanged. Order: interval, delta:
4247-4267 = 4259.85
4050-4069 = 4064.38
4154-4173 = 4172.48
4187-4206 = 4199.47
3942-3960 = 3942.71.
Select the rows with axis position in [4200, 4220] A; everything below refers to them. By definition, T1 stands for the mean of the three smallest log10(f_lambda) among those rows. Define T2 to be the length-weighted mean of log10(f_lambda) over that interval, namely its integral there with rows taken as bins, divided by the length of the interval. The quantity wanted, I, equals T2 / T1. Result 1.03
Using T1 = 0.79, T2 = 0.809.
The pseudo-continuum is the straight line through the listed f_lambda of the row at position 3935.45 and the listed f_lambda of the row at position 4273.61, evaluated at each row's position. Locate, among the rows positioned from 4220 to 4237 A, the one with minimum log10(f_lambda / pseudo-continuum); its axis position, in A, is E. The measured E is 4226.63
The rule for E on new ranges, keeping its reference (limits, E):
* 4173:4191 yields 4187.88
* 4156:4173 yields 4172.48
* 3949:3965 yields 3964.56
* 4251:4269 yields 4261.82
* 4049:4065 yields 4064.38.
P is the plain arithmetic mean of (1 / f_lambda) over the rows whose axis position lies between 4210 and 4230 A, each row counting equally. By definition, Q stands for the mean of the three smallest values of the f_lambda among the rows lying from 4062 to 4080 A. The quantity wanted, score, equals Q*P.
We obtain 0.961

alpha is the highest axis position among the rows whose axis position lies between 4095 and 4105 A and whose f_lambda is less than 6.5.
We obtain 4103.88 A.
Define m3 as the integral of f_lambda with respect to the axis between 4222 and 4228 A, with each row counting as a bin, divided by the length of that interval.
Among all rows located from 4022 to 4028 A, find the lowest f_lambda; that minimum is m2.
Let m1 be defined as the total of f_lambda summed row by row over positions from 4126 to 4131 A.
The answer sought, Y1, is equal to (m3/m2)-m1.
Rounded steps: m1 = 19.8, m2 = 6.382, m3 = 5.38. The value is -19.0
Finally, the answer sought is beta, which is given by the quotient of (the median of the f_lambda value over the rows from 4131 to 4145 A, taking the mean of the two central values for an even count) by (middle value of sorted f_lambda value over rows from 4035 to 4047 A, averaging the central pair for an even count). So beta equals 0.98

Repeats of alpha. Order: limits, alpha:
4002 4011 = 4006.77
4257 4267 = 4265.74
